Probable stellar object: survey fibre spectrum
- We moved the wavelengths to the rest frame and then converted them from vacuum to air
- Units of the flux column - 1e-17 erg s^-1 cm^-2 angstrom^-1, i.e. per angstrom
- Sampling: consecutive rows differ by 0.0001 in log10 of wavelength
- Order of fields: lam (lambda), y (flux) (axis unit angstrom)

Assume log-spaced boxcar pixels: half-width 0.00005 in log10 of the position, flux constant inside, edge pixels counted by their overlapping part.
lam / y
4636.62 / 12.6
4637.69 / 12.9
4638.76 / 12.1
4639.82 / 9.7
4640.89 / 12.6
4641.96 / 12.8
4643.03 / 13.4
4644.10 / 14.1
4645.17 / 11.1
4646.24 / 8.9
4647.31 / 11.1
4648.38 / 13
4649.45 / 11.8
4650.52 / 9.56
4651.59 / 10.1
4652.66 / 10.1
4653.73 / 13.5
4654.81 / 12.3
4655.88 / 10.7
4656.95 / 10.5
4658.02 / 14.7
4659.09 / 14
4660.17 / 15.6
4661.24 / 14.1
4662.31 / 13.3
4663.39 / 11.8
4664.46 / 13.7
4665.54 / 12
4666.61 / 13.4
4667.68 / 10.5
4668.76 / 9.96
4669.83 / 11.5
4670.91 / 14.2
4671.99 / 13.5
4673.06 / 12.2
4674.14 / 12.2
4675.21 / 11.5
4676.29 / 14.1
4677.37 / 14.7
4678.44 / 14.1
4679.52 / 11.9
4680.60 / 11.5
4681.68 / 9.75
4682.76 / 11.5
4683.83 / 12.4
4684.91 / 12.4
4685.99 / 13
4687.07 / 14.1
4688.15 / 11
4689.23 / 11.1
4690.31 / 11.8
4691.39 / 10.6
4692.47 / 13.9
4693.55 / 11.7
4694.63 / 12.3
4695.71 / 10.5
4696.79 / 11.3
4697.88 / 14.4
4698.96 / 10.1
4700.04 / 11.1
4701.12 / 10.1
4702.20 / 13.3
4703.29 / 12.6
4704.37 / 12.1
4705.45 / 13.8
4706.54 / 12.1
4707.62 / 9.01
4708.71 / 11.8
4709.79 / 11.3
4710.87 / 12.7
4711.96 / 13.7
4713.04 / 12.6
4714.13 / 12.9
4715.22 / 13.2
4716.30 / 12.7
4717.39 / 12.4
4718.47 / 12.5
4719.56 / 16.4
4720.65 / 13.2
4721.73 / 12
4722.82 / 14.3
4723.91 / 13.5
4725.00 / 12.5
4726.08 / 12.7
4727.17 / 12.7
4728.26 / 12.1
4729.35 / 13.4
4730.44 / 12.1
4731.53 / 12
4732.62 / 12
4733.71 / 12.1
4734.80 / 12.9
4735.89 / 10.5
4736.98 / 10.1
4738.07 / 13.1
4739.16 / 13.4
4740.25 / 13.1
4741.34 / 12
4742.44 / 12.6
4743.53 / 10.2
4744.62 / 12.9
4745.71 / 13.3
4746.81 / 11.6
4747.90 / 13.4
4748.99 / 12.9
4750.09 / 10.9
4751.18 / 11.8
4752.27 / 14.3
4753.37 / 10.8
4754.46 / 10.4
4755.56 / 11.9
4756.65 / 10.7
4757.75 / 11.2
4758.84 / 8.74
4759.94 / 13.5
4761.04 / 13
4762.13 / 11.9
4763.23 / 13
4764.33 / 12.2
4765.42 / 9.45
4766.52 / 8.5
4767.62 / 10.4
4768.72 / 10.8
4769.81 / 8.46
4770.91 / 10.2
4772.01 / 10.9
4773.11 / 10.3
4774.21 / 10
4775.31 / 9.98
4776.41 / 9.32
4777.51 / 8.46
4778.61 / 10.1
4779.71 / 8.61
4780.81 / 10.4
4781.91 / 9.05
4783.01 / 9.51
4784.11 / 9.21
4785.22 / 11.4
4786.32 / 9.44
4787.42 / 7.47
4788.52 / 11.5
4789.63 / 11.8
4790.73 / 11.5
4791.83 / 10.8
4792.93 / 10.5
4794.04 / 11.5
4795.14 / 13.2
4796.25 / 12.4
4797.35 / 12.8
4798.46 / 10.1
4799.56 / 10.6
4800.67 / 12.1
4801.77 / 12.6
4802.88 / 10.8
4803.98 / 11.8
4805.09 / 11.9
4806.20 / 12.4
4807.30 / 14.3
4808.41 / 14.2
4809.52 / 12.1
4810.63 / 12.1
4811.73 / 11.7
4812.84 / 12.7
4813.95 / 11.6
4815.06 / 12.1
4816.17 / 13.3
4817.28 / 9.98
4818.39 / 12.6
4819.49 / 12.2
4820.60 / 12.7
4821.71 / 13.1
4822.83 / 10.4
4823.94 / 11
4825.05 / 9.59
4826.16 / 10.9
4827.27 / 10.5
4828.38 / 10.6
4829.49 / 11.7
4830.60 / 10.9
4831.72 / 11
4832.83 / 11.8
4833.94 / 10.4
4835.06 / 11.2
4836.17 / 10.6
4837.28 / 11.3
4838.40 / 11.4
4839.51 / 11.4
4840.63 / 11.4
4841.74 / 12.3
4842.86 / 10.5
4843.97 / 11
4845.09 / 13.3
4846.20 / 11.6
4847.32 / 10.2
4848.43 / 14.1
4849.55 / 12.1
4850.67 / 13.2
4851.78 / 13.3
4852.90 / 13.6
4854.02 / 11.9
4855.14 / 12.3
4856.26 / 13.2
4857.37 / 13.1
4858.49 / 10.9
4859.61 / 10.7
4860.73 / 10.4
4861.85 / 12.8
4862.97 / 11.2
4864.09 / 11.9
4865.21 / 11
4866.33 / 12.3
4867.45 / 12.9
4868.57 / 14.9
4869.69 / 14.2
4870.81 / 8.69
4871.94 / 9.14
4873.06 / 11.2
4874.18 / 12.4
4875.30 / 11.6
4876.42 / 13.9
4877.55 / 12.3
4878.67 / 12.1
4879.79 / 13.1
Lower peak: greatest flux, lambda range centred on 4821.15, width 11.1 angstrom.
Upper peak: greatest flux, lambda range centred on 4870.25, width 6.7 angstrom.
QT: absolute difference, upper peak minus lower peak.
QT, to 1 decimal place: 1.6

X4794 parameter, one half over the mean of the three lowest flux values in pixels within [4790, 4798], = 0.0457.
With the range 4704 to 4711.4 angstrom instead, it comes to 0.0467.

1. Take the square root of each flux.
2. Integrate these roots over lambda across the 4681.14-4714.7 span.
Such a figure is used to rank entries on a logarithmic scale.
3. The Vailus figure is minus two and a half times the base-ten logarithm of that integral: -5.2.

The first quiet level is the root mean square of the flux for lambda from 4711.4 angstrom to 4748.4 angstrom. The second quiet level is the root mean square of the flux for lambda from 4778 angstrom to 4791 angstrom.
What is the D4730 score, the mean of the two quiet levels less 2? 9.39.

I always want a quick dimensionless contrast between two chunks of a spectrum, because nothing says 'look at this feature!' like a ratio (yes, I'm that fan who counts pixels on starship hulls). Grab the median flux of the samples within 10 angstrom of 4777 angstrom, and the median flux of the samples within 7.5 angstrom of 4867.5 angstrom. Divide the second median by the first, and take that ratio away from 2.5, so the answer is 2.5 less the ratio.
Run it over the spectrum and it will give 1.31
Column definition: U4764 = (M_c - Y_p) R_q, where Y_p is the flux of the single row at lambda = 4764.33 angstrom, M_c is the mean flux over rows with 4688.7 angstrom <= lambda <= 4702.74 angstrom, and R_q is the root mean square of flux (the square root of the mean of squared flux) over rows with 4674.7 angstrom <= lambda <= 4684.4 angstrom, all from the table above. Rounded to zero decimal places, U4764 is -6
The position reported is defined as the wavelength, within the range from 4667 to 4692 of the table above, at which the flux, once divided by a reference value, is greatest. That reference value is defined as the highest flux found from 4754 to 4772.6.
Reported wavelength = 4677.37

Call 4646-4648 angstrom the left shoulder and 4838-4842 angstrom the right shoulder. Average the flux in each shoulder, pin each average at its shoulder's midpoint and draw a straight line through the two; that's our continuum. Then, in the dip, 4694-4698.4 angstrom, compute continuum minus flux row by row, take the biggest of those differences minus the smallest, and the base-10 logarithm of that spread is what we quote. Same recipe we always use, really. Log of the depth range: 0.59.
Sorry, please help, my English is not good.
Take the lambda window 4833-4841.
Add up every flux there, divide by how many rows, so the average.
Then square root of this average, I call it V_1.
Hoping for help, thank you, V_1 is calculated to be 3.33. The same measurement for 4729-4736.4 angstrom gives 3.48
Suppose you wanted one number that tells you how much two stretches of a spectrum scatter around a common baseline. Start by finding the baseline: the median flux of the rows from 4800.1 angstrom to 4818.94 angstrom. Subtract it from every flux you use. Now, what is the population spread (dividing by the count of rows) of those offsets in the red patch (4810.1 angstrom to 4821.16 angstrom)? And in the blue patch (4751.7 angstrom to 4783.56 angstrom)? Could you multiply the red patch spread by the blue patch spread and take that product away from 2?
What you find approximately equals 0.68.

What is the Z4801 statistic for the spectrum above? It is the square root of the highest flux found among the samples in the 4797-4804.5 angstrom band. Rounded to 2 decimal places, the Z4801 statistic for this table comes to 3.58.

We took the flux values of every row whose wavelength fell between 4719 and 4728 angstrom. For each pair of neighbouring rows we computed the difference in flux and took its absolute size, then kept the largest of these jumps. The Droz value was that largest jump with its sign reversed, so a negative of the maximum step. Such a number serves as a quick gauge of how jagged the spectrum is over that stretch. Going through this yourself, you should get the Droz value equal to -3.2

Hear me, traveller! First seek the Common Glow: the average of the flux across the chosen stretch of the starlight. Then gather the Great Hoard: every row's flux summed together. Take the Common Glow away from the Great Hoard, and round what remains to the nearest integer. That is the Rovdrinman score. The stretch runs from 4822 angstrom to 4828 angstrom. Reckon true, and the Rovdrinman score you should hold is 42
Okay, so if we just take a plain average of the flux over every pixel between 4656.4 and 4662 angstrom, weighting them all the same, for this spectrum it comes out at 13.8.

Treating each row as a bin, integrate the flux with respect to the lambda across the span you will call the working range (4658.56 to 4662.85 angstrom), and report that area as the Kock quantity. 61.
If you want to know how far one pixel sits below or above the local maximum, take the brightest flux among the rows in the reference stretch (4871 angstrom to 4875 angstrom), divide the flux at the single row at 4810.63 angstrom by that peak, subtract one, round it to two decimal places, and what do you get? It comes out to -0.02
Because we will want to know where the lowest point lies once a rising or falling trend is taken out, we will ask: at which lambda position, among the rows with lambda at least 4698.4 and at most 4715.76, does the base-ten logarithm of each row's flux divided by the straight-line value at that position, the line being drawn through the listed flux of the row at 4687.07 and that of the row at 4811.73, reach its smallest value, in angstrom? 4707.62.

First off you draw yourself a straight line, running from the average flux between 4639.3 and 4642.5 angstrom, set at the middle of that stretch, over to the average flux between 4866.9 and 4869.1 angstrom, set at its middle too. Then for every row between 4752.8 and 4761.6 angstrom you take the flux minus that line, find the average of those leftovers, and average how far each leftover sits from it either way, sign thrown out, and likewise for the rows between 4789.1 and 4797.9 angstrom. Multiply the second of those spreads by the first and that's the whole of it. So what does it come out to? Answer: 0.82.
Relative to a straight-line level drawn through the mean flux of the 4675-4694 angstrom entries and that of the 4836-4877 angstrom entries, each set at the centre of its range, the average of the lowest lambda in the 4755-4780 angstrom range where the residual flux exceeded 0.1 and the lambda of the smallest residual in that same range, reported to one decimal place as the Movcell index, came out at 4764.9 angstrom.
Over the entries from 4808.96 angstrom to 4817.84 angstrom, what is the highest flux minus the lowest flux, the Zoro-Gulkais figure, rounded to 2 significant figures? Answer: 3.3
